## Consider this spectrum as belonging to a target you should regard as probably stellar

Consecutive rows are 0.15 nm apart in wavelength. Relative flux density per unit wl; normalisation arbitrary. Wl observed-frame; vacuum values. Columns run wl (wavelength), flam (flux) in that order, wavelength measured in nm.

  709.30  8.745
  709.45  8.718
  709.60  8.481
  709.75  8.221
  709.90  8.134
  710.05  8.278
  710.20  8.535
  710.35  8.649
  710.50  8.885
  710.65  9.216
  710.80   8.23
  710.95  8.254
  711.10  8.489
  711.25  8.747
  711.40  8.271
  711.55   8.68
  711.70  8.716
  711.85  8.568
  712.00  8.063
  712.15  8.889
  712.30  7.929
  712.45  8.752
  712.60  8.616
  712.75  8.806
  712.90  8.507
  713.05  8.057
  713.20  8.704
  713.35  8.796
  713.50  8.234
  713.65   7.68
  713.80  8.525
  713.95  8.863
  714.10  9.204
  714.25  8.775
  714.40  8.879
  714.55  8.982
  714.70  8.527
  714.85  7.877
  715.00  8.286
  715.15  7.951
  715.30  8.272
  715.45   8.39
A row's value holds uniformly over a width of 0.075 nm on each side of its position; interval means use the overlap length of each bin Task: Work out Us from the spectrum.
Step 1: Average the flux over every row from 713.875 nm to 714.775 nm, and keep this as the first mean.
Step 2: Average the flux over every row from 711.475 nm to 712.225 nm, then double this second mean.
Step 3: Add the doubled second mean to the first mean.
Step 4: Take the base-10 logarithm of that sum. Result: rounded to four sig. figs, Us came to 1.416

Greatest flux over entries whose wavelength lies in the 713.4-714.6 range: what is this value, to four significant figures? 9.204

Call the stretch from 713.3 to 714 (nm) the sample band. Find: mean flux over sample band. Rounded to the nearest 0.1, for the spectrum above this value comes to 8.4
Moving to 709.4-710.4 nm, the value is 8.4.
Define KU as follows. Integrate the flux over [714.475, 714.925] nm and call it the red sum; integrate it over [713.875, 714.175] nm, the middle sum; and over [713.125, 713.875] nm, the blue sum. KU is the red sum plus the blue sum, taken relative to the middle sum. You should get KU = 3.7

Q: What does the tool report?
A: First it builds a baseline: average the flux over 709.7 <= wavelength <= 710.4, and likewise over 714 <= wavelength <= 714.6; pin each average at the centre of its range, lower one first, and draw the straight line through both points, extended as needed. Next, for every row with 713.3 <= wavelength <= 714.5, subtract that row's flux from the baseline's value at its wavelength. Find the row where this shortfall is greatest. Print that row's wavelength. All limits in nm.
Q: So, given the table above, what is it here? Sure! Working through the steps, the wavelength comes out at 713.65 nm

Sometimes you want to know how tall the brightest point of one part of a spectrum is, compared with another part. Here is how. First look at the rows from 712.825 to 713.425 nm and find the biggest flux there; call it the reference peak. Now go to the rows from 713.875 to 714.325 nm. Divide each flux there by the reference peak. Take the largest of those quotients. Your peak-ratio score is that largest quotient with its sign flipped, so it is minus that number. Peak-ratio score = -1.05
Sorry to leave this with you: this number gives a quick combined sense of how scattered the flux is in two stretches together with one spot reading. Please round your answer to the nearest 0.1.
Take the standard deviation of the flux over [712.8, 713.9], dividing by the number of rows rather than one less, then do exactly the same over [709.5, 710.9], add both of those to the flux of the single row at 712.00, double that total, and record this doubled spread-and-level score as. 17.5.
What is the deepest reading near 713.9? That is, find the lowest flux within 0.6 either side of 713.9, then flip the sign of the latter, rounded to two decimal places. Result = -7.68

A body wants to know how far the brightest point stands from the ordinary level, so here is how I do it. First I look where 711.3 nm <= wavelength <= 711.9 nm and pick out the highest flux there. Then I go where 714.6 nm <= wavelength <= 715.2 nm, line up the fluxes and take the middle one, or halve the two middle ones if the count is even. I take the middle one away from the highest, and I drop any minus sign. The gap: 0.60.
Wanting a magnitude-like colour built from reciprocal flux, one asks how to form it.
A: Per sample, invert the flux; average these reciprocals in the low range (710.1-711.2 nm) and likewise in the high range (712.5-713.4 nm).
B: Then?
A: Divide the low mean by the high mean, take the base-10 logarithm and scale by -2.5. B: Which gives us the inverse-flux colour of 0.003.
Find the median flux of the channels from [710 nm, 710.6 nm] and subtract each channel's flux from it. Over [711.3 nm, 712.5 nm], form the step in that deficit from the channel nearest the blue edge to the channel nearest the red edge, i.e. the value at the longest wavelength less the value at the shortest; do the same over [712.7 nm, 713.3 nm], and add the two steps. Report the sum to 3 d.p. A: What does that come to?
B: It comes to -0.379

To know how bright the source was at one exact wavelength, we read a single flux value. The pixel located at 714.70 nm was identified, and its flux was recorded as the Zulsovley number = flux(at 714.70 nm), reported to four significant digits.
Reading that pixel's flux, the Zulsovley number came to 8.527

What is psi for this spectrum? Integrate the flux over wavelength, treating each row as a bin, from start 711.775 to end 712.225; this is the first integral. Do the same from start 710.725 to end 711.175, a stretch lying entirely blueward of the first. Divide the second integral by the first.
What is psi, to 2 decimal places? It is 0.98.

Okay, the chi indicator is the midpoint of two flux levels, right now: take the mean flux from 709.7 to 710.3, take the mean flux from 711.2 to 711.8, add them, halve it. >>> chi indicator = 8.45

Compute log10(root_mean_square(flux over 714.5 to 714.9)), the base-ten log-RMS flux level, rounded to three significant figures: 0.928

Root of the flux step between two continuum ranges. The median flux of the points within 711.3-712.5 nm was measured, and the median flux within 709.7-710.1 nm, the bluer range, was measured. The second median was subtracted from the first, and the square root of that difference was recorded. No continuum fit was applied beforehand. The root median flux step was 0.63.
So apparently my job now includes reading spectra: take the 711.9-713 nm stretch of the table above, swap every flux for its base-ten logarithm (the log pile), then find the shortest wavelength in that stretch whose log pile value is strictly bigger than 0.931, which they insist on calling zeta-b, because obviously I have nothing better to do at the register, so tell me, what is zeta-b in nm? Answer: 712.15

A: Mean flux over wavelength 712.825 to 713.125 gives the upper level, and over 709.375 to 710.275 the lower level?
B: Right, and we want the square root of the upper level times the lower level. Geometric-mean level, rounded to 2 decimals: 8.34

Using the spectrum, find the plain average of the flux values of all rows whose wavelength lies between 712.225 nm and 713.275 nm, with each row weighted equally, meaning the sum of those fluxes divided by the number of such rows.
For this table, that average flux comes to 8.5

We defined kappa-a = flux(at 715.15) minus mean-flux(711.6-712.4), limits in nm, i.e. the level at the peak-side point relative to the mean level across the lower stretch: -0.5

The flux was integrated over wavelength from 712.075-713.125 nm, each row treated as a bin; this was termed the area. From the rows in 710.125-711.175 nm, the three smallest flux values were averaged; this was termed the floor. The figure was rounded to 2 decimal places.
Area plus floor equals 17.26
